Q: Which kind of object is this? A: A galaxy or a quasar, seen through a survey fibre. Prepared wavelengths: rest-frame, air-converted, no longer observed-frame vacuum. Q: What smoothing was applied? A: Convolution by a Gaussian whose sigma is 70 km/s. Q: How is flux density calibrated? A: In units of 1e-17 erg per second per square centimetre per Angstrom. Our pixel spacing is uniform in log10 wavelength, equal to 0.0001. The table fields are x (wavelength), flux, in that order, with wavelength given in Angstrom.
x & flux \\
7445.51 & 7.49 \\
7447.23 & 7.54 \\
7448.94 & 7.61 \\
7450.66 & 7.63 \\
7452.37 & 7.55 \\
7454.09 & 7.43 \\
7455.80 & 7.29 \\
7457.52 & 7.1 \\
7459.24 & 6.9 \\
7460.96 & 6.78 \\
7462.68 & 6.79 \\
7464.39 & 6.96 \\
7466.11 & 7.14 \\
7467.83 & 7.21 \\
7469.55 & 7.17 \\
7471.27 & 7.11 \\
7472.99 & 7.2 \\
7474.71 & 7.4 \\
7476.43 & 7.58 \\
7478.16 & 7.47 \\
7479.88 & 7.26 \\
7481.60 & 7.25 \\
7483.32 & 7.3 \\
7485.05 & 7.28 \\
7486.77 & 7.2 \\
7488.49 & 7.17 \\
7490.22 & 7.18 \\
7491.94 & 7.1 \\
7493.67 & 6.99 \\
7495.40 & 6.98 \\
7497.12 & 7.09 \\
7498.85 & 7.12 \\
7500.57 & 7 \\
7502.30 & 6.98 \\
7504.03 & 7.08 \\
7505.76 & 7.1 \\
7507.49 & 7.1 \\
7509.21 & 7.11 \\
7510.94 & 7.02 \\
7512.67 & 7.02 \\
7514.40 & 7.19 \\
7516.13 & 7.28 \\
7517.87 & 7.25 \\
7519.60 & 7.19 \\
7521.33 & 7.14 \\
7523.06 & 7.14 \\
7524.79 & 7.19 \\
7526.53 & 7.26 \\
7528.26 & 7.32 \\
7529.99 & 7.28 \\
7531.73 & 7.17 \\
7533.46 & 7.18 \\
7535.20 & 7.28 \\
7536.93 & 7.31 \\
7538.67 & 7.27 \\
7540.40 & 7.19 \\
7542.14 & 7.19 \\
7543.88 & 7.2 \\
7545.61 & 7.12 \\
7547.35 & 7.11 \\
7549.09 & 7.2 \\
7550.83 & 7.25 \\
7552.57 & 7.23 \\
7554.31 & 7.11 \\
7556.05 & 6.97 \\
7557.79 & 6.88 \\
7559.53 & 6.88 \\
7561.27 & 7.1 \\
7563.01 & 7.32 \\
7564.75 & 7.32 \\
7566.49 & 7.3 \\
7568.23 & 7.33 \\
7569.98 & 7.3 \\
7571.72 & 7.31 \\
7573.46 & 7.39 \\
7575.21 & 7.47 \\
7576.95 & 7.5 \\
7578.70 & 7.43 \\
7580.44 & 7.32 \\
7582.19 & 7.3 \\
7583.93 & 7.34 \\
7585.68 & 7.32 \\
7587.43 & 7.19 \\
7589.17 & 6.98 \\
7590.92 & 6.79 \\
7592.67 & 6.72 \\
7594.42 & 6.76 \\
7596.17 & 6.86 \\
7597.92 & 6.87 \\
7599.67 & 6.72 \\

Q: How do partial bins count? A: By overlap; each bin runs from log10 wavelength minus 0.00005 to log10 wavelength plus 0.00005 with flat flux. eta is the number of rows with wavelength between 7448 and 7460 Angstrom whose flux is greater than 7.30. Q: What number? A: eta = 4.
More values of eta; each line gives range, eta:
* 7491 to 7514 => 0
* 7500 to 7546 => 2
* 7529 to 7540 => 1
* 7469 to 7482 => 3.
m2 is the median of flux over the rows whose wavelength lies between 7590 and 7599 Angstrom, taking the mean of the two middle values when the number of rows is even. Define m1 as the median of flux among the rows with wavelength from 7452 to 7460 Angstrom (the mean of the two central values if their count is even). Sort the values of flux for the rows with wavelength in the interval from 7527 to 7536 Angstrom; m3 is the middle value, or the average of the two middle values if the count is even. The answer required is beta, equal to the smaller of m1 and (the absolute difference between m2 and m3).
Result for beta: 0.49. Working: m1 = 7.29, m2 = 6.79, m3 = 7.28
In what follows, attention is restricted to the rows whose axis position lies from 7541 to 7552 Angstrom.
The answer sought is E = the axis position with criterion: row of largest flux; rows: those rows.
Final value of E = 7550.83 Angstrom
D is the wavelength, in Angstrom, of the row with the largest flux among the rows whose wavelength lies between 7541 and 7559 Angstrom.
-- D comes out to 7550.83 Angstrom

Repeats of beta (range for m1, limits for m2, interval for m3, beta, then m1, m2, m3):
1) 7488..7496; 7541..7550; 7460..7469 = 0.23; 7.10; 7.19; 6.96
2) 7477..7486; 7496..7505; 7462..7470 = 0.06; 7.28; 7.08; 7.14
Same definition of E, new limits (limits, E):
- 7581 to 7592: 7583.93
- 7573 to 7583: 7576.95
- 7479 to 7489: 7483.32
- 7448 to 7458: 7450.66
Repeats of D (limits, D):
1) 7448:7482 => 7450.66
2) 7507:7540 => 7528.26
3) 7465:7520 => 7476.43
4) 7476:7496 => 7476.43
